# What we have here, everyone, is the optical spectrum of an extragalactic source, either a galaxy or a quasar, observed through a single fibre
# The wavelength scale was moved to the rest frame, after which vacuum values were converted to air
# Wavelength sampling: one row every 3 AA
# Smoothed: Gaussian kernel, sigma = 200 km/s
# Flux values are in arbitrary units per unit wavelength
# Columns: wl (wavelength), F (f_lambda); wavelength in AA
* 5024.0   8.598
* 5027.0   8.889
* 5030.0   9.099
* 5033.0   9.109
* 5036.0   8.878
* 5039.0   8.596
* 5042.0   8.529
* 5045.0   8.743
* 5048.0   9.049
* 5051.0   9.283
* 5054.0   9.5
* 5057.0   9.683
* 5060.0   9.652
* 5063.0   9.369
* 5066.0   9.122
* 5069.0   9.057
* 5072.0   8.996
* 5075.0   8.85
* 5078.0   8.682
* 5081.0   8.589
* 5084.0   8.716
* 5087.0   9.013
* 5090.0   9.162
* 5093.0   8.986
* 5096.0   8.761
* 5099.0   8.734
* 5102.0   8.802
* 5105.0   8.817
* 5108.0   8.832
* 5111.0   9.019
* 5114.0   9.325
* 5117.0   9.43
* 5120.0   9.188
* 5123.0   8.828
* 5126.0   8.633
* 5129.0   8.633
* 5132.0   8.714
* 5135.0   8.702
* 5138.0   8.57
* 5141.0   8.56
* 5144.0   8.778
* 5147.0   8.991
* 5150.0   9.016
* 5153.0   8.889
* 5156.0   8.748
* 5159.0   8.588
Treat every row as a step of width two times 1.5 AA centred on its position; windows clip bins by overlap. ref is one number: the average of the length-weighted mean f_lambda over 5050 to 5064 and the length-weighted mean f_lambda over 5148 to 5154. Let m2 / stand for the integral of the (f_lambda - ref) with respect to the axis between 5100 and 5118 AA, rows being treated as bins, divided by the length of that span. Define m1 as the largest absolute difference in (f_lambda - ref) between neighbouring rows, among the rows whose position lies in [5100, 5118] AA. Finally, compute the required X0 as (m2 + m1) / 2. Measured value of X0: 0.04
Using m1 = 0.31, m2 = -0.22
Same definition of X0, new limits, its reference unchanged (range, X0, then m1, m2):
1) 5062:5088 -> -0.01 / 0.30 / -0.31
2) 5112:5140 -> 0.01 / 0.36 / -0.35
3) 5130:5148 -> -0.15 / 0.22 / -0.53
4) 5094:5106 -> -0.19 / 0.07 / -0.45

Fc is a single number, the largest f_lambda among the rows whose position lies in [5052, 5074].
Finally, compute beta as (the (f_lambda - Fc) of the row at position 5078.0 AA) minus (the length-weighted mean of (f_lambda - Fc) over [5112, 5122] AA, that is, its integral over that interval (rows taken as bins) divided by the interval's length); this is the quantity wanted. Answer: -0.6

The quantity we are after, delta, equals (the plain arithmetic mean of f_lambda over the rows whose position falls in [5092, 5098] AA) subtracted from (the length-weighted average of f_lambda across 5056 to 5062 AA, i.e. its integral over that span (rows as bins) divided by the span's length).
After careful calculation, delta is 0.8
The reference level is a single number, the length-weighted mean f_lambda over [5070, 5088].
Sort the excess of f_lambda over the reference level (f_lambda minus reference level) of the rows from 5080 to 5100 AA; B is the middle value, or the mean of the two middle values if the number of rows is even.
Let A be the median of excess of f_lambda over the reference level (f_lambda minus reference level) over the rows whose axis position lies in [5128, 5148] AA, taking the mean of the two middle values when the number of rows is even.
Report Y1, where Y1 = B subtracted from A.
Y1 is -0.06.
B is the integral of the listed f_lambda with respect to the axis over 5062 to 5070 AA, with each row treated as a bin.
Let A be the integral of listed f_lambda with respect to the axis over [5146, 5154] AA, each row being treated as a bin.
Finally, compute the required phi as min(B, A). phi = 72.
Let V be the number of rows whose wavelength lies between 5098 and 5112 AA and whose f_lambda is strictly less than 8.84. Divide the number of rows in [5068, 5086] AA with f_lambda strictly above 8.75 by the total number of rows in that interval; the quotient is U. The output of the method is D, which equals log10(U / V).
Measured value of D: -0.90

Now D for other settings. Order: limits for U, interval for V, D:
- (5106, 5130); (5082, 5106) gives -0.82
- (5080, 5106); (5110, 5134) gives -0.78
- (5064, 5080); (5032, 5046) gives -0.57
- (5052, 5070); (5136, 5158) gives -0.60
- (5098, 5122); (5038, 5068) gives -0.54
